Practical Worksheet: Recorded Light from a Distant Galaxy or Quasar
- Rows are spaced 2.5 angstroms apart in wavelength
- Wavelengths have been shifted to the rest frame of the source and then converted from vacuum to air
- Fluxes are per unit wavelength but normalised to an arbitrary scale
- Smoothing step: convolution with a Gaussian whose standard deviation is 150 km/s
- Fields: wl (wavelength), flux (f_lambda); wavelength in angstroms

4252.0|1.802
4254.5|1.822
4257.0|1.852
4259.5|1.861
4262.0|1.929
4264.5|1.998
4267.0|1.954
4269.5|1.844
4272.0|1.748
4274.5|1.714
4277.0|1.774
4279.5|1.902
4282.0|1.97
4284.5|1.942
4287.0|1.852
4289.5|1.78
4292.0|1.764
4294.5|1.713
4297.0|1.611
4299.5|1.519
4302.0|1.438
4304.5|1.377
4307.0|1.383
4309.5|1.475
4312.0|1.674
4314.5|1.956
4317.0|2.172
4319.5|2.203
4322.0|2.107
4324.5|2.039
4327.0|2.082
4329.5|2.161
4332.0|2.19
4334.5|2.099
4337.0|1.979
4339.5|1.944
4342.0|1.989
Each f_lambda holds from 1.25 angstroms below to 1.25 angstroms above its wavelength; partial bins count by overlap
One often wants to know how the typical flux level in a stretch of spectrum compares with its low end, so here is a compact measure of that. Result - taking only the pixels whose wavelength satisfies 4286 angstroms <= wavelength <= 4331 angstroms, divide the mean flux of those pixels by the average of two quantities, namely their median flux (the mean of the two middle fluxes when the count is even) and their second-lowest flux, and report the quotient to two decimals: 1.14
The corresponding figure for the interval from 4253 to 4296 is 1.04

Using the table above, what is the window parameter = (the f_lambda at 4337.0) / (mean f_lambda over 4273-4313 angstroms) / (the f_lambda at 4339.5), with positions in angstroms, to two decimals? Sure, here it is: 0.61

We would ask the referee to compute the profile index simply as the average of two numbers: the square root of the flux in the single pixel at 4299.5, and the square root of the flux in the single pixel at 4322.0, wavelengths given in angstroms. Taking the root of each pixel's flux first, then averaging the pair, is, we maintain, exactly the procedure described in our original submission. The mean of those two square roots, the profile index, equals 1.34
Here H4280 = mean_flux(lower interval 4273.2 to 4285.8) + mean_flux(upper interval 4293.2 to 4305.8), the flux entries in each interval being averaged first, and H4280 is 3.39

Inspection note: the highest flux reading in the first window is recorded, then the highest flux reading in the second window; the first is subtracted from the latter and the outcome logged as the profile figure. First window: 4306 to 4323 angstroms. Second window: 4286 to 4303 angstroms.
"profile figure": -0.35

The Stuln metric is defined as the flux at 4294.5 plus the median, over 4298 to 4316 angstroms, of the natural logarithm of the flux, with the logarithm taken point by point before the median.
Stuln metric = 2.1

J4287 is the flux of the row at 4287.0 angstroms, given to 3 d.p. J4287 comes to 1.852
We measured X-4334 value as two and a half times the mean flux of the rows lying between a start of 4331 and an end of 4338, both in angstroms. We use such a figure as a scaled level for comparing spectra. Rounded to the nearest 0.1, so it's 5.2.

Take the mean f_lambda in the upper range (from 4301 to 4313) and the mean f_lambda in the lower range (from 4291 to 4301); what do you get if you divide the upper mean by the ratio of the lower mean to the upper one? 1.31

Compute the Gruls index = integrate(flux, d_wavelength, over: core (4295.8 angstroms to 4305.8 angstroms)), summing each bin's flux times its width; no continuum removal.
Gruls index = 14.9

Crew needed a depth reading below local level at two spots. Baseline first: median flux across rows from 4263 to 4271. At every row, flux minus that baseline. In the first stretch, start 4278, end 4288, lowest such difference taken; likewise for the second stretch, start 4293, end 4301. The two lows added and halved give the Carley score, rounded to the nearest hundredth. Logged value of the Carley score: -0.27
